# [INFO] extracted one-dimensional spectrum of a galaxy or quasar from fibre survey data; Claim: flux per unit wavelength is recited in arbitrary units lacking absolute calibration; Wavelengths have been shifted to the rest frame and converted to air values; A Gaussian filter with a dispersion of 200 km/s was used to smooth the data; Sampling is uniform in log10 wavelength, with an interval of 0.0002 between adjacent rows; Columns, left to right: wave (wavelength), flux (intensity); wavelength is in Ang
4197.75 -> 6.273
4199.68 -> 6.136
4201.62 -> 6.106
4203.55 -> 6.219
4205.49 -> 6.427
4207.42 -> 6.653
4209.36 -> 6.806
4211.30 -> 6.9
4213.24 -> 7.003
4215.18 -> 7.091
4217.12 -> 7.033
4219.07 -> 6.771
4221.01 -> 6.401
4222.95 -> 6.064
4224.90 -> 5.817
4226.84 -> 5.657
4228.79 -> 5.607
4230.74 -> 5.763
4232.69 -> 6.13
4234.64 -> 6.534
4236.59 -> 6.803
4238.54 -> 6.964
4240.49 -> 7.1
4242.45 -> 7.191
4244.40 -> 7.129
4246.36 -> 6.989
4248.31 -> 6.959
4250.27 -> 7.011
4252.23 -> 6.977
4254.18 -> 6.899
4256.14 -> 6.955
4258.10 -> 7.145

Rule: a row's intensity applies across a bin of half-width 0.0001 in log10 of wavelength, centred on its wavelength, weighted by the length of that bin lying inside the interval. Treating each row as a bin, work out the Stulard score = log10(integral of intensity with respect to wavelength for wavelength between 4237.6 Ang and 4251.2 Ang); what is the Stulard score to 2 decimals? 1.98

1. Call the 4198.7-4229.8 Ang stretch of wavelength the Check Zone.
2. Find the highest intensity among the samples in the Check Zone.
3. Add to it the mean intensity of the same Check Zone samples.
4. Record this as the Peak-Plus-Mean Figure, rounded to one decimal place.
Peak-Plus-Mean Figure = 13.5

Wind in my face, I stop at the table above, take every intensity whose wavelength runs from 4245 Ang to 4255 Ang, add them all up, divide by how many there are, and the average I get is 7.0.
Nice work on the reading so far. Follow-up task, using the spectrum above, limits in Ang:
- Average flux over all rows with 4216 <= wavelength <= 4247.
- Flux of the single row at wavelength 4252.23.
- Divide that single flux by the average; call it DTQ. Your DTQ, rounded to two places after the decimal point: 1.07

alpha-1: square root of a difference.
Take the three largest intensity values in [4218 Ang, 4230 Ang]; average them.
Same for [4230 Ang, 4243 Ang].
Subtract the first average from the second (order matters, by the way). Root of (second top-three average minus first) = 0.82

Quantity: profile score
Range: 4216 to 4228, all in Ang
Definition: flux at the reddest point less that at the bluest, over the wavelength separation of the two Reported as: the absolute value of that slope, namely 0.142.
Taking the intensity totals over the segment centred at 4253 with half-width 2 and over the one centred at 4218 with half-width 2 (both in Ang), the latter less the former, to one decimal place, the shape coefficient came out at -0.1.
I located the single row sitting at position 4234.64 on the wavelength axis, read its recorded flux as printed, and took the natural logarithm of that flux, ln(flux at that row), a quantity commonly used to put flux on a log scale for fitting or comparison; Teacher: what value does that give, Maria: 1.88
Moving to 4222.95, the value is 1.80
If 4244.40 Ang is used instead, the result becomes 1.96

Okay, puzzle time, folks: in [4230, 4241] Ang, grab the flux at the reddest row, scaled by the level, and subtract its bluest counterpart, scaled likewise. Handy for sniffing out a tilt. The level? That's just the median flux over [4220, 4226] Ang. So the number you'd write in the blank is 0.22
